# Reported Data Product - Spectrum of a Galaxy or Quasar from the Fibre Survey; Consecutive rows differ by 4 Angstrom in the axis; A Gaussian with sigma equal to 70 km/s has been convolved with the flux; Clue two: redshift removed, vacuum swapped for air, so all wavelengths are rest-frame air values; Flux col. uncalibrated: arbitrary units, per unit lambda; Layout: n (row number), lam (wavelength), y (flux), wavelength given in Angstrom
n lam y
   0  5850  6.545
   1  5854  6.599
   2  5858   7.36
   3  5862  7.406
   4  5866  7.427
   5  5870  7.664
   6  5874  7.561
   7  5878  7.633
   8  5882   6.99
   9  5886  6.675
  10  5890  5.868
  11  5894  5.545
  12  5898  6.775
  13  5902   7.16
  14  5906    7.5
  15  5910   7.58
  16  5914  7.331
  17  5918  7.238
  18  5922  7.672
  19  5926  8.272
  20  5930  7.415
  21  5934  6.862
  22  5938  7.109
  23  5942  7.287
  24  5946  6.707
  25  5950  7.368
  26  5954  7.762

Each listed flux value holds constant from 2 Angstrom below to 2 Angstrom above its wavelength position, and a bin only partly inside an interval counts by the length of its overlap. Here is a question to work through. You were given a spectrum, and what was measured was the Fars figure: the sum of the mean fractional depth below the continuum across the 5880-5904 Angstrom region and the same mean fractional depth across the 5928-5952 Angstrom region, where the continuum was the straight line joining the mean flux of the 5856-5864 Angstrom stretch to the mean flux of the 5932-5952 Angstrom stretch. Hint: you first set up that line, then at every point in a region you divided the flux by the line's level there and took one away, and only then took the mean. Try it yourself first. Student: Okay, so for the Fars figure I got -0.10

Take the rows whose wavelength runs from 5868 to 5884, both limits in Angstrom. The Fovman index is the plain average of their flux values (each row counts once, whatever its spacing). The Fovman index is 7.5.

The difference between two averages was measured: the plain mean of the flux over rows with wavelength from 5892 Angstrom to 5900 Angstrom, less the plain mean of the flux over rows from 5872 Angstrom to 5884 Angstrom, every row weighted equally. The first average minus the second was -1.2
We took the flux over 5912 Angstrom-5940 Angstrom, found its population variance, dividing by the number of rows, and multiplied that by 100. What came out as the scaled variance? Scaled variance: 18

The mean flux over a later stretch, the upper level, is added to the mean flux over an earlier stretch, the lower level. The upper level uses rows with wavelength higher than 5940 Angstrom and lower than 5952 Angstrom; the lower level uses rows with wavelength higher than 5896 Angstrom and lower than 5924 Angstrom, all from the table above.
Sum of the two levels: 14.4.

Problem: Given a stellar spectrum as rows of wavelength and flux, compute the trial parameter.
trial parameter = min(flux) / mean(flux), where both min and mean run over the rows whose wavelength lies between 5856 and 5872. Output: 0.99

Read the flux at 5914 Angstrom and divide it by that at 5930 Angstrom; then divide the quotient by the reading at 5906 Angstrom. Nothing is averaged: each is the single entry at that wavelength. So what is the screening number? 0.132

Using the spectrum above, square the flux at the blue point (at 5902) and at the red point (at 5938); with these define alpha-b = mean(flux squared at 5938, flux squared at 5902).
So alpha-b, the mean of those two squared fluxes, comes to 50.9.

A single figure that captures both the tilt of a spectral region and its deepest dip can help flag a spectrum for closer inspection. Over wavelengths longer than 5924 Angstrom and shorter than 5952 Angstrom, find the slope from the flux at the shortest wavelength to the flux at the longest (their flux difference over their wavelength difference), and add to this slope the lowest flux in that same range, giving 6.7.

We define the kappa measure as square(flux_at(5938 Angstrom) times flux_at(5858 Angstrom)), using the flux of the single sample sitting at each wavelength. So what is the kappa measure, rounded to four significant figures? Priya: 2738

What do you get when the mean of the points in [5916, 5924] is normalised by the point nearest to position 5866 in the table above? 1.00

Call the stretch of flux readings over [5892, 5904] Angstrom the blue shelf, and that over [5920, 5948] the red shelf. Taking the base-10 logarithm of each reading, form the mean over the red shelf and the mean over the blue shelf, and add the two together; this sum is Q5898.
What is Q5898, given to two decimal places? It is 1.67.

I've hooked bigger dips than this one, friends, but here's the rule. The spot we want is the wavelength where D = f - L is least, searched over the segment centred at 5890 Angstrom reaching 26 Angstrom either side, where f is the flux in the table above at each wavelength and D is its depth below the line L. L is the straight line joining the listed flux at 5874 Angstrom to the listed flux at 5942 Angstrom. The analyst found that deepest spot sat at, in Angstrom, 5894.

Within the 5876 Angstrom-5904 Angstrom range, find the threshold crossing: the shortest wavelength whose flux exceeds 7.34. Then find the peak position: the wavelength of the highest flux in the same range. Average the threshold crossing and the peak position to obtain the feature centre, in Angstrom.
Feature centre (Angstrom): 5878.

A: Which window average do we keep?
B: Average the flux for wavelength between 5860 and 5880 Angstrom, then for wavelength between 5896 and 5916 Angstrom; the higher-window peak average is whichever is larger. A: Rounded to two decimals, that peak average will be 7.54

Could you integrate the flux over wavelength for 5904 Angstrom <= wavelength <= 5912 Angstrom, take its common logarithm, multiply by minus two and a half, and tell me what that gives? -4.45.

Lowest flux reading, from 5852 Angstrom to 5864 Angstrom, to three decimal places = 6.599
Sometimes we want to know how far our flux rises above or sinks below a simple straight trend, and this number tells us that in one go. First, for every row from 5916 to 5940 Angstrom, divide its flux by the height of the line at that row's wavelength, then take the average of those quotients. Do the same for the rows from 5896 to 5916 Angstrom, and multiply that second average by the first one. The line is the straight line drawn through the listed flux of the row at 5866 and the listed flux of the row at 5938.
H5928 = 1.04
